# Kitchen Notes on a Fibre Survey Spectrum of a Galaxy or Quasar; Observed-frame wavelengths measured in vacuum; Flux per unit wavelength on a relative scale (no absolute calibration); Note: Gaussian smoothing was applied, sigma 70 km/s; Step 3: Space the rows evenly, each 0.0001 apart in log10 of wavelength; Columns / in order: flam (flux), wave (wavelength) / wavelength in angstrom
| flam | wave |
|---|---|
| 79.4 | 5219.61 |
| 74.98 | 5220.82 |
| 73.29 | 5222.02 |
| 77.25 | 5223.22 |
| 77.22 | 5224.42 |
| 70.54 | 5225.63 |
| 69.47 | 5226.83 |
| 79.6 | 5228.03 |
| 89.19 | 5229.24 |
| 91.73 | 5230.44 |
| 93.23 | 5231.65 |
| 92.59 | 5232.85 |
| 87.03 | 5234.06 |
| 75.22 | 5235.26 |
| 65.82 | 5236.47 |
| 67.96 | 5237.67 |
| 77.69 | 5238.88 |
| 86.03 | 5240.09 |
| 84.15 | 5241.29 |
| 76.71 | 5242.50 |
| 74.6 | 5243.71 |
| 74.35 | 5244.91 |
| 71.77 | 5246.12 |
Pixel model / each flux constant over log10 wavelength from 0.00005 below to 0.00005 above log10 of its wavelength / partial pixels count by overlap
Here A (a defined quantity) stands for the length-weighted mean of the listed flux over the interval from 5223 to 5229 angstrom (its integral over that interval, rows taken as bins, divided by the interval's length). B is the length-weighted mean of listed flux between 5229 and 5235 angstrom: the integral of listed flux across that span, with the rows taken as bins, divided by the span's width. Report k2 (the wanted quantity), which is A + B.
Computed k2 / 166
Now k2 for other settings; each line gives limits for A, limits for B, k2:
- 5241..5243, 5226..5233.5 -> 165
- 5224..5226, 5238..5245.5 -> 152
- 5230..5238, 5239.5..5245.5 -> 162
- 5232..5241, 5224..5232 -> 161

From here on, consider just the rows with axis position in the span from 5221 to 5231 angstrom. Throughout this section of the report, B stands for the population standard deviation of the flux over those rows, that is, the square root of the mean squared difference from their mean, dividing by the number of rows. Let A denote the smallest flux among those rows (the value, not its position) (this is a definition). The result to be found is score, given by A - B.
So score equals 62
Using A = 69.47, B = 7.6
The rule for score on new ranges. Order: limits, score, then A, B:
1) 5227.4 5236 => 69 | 75.22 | 6.4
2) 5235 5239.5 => 61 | 65.82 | 4.9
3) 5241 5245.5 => 70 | 74.35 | 4.0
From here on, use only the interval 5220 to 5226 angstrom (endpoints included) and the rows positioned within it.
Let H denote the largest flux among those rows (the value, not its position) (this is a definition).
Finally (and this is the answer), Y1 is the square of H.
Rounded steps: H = 77.25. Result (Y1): 5968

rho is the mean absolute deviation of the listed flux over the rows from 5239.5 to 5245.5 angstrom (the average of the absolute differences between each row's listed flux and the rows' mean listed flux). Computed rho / 4.7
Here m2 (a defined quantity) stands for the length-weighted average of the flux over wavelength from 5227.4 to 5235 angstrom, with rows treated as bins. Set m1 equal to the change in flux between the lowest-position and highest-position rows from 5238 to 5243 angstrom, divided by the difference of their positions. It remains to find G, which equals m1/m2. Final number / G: 0.00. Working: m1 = -0.3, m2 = 88.2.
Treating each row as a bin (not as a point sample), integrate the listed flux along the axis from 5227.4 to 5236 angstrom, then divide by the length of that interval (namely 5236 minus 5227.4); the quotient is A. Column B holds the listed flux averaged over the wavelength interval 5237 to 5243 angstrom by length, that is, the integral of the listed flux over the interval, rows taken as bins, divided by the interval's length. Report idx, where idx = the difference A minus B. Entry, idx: 8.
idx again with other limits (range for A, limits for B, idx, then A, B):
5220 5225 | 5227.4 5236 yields -11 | 76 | 87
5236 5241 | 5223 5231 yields -4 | 75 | 79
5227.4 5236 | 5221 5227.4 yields 13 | 87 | 74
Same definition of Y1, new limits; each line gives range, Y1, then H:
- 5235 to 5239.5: 6036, 77.69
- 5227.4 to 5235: 8692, 93.23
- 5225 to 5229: 6336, 79.6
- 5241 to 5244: 7081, 84.15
